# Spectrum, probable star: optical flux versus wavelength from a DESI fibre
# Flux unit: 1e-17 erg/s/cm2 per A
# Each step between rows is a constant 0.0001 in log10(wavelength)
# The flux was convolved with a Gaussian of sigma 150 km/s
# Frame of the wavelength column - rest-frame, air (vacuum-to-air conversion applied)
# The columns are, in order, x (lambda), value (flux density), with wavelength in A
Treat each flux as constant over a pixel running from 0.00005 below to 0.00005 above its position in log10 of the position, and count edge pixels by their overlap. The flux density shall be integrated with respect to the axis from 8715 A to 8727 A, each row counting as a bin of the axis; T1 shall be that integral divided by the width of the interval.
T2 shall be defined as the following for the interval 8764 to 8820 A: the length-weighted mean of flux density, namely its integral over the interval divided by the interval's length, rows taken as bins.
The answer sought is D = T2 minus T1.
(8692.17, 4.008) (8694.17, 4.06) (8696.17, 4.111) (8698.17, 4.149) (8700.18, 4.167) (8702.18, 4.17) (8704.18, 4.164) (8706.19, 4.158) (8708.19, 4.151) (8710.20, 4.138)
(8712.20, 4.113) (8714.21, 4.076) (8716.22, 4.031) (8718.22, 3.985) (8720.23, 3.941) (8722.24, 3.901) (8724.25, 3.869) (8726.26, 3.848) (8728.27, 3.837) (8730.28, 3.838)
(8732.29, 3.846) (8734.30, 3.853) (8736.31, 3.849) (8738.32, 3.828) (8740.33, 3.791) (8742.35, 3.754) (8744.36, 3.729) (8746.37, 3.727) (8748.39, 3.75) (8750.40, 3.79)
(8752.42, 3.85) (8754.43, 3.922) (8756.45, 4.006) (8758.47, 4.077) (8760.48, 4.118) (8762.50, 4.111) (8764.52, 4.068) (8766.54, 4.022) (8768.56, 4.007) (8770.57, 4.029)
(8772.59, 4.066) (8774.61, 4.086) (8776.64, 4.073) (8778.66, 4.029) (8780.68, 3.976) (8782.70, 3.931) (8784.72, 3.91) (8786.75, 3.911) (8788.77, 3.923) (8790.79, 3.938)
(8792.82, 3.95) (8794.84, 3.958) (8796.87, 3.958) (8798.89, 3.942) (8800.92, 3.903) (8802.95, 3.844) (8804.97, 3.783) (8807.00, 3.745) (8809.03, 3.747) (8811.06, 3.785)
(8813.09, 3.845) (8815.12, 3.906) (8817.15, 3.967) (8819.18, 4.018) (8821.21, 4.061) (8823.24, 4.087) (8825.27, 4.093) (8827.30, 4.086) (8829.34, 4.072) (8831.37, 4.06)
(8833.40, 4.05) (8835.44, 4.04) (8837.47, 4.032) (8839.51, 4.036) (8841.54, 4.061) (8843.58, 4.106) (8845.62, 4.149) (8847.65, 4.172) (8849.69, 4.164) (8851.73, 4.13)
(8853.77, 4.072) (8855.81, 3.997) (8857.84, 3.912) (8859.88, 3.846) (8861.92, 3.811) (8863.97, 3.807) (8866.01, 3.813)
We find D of 0.01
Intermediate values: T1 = 3.93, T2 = 3.94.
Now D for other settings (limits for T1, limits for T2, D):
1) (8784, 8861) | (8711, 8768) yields -0.07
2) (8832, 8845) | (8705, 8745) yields -0.13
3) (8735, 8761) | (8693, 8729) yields 0.19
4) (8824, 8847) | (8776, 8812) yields -0.17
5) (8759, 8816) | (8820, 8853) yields 0.14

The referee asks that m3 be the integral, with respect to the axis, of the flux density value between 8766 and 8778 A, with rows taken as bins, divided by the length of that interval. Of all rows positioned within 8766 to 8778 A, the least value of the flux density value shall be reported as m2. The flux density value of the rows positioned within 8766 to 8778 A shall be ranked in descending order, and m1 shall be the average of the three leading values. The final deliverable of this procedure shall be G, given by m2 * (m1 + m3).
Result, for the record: 32.5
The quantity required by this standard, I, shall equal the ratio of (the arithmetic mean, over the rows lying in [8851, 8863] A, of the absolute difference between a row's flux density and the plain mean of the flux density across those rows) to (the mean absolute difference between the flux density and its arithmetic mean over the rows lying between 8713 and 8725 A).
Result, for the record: 1.65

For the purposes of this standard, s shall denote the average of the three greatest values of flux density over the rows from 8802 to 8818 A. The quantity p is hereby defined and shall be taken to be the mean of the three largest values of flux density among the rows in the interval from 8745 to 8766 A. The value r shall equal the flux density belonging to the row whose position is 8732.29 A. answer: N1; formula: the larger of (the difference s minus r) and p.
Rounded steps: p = 4.10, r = 3.846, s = 3.91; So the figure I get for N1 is 4.10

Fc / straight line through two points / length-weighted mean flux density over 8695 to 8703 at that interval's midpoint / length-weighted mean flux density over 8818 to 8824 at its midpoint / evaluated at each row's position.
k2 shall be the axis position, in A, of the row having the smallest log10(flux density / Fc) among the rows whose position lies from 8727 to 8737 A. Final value 8728.27 A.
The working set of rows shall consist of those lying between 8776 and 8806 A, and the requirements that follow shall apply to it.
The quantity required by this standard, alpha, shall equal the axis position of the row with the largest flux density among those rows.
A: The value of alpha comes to 8776.64 A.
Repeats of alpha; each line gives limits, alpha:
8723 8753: 8724.25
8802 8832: 8825.27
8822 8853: 8847.65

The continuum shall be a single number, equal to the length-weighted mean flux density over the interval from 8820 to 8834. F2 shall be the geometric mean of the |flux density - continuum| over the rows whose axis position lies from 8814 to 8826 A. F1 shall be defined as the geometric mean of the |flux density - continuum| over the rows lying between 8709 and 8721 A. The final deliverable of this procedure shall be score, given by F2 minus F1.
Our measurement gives 0.00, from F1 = 0.04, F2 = 0.04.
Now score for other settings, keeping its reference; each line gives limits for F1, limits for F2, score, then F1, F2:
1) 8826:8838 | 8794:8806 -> 0.15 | 0.02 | 0.17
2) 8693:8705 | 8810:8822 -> 0.04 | 0.06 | 0.10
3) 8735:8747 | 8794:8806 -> -0.13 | 0.29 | 0.17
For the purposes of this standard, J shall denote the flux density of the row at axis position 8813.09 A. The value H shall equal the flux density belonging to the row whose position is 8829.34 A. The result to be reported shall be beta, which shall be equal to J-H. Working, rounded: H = 4.072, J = 3.845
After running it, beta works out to -0.23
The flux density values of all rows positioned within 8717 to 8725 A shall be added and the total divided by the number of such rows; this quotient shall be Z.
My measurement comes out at 3.92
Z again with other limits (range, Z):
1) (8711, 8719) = 4.05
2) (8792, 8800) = 3.95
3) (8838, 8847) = 4.09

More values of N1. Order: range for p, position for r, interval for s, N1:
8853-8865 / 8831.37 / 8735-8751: 3.99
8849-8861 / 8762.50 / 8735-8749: 4.12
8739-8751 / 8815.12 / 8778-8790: 3.78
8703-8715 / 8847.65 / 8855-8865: 4.16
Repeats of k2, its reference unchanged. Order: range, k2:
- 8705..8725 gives 8724.25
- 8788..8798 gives 8788.77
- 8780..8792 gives 8784.72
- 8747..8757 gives 8748.39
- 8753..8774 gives 8754.43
